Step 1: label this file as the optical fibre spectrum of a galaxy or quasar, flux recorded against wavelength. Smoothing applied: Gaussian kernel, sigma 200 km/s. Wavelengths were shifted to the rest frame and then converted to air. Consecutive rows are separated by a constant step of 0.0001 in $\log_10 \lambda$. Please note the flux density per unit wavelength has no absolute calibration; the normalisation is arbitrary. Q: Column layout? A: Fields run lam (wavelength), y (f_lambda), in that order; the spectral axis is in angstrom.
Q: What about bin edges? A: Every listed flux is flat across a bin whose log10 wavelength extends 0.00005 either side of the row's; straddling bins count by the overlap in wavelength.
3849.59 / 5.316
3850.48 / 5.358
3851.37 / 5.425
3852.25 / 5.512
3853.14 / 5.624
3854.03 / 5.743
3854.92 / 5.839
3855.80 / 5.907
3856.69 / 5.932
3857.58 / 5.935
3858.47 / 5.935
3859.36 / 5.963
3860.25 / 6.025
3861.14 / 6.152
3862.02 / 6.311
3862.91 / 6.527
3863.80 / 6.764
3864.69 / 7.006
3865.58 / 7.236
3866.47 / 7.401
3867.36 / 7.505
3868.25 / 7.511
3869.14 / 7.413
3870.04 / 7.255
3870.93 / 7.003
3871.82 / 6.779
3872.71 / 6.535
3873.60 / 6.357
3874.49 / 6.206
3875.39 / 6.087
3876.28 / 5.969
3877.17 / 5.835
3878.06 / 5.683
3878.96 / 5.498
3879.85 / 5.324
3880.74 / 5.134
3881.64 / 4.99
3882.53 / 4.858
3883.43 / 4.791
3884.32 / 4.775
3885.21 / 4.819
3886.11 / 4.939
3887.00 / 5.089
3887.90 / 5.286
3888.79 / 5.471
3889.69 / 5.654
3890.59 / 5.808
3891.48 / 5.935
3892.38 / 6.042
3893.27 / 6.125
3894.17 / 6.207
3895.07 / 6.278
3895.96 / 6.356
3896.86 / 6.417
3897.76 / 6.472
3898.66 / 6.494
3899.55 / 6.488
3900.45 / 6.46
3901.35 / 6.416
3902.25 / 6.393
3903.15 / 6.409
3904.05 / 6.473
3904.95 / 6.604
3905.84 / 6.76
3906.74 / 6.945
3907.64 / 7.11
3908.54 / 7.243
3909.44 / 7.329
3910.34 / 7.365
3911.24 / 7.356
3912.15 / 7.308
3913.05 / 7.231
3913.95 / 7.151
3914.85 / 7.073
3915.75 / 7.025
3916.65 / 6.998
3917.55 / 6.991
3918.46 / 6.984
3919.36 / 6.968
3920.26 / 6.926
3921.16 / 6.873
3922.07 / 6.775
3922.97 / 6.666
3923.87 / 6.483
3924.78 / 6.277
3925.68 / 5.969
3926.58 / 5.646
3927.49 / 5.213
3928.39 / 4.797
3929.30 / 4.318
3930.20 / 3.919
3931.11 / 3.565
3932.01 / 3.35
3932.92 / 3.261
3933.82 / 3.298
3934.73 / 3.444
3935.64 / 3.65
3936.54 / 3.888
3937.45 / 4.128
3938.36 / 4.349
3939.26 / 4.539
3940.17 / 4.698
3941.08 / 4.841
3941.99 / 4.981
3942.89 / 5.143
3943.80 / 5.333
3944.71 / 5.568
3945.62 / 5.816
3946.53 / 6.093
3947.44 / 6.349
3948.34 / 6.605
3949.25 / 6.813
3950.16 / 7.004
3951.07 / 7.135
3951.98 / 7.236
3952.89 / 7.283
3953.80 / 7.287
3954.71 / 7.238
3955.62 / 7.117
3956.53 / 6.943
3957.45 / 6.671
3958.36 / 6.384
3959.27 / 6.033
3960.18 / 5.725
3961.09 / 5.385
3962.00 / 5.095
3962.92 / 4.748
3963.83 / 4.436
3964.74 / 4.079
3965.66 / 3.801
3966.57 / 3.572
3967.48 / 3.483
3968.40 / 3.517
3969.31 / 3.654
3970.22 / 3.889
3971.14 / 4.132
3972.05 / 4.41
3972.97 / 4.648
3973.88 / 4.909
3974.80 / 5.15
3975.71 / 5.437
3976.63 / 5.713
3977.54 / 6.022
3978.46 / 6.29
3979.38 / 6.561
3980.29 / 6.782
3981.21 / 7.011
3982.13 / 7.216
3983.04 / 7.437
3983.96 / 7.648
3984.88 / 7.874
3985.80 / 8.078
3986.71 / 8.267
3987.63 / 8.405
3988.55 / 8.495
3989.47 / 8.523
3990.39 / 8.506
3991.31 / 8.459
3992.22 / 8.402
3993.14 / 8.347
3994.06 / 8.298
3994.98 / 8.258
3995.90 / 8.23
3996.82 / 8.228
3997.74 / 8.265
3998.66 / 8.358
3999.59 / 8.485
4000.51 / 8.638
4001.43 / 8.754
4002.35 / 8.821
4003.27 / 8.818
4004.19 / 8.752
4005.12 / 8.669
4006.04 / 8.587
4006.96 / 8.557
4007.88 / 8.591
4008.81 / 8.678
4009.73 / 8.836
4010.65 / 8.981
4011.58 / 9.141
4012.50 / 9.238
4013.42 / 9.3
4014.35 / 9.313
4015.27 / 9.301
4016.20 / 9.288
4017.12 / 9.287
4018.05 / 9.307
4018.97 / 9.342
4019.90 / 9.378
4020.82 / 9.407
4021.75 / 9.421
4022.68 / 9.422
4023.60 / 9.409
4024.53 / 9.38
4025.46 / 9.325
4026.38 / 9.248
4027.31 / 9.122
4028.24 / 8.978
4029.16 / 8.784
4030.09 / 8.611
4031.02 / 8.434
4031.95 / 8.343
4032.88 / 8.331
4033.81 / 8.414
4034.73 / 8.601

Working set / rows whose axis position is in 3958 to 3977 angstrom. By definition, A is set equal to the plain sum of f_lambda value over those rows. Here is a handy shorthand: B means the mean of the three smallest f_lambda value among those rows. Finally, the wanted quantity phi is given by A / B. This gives 27.9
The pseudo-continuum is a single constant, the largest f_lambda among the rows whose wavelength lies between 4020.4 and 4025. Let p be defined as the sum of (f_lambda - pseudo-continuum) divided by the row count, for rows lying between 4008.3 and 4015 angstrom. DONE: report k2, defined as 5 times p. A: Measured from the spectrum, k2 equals -2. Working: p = -0.4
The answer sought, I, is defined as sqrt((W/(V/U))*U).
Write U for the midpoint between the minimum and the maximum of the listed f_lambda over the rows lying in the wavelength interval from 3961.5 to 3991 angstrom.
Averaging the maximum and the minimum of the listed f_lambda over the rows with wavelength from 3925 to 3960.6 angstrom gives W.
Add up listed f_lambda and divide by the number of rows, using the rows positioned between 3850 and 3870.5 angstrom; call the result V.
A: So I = 5.5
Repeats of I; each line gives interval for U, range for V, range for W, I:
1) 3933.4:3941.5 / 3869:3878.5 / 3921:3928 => 3.9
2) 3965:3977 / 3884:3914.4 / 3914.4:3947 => 4.2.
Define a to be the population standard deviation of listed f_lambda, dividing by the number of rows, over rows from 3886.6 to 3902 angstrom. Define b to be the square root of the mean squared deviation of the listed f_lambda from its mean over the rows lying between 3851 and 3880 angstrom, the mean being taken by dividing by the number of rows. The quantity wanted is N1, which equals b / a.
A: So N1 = 1.5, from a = 0.44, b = 0.66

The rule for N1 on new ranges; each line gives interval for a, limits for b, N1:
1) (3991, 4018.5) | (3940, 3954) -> 2.5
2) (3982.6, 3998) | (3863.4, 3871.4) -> 0.8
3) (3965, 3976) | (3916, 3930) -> 1.3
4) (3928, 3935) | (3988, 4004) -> 0.4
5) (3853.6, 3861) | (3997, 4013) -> 3.1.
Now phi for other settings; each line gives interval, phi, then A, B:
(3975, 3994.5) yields 27.6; 158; 5.7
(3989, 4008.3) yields 21.7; 179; 8.2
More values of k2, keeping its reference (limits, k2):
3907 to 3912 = -11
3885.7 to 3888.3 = -22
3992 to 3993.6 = -5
